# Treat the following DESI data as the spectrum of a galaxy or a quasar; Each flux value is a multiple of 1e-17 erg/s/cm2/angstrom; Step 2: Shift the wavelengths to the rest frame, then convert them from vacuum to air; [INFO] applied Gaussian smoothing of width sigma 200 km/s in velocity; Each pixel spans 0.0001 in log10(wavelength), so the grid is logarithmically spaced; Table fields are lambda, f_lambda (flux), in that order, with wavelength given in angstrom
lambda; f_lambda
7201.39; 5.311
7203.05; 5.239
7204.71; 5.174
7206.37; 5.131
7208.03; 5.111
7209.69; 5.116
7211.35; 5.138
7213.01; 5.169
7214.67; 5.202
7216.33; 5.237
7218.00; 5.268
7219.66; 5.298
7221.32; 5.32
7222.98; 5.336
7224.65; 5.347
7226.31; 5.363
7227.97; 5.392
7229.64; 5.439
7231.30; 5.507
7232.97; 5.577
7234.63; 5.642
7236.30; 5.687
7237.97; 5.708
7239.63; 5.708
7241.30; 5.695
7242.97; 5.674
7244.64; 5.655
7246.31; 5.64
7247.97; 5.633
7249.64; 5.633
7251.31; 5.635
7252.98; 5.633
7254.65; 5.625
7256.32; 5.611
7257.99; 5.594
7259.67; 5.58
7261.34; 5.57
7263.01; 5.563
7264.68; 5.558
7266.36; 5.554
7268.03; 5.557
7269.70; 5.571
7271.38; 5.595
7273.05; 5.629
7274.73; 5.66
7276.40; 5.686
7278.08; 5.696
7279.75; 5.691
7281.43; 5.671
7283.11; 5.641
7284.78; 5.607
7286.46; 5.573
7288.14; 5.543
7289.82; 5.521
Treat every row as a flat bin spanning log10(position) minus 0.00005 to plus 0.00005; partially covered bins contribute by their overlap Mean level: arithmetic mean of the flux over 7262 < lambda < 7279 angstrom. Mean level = 5.61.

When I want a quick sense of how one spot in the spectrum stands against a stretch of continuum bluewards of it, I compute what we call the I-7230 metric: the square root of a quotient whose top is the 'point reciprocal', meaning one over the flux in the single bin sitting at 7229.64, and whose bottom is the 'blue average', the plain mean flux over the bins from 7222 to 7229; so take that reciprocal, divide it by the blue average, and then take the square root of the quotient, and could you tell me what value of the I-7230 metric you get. 0.1852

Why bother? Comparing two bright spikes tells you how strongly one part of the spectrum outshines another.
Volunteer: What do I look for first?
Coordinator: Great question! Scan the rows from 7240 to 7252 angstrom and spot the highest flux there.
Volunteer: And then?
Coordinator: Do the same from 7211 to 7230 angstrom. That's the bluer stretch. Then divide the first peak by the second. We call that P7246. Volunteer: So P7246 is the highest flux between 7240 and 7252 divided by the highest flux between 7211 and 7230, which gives 1.05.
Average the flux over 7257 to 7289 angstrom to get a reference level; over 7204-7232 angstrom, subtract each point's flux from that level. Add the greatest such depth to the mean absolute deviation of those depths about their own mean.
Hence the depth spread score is 0.60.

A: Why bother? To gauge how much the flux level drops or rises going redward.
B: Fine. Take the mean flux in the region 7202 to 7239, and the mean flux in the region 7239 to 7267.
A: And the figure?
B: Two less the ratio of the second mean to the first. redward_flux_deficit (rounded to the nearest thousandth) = 0.947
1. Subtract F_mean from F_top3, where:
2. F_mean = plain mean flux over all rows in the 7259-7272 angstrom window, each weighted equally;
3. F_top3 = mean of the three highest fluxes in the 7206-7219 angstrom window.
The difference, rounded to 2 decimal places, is -0.33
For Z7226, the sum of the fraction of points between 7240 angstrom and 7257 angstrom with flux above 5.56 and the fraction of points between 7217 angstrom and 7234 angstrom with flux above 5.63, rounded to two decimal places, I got 1.00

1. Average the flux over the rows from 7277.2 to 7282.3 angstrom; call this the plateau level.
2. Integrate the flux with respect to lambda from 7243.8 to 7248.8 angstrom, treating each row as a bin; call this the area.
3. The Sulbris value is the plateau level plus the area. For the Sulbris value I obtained 33.9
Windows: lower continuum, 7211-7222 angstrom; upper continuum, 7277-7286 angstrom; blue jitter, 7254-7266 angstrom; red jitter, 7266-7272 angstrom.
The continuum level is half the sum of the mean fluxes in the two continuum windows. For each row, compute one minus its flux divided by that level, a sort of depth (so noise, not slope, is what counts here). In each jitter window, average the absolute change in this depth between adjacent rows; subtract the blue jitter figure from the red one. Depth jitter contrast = 0.0005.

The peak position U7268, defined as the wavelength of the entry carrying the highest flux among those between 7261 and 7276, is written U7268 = 7274.73 angstrom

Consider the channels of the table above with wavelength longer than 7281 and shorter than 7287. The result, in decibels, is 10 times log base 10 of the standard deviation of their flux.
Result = -14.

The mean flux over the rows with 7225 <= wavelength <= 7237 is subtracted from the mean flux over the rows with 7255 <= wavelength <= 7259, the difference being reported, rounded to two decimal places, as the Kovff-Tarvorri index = 0.09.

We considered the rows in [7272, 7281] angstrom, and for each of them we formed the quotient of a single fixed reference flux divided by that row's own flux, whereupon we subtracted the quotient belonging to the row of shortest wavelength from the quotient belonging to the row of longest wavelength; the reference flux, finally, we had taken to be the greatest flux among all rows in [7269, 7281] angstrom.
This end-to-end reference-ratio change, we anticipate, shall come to -0.011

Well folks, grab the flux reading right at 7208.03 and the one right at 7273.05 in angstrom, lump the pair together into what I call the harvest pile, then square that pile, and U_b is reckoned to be 115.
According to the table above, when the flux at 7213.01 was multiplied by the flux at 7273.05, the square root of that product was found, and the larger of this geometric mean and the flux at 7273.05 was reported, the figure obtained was 5.63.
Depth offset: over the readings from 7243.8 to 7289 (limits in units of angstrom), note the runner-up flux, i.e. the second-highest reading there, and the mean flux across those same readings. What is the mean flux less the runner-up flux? -0.076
